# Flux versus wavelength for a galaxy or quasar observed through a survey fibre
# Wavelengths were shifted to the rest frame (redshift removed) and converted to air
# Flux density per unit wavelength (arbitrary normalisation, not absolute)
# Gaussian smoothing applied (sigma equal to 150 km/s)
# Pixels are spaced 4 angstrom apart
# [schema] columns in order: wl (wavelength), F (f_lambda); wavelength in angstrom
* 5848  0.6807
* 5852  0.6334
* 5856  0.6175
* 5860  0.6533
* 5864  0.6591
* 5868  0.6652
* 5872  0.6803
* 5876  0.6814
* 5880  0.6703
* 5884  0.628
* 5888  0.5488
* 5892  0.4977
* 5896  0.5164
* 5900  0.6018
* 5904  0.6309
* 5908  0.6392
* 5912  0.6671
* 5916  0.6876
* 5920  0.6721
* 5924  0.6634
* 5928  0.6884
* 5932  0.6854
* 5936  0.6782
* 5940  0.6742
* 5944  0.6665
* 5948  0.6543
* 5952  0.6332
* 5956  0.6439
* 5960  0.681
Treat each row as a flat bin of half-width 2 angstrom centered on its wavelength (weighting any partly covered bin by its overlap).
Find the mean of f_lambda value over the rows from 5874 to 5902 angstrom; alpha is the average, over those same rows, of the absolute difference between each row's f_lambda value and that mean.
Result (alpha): 0.06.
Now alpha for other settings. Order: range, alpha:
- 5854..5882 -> 0.02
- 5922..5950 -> 0.01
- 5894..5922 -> 0.04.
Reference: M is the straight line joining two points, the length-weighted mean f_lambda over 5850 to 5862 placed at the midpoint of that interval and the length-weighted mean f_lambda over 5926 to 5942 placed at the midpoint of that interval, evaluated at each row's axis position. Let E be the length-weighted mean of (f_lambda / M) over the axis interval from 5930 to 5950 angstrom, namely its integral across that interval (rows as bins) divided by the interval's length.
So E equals 0.98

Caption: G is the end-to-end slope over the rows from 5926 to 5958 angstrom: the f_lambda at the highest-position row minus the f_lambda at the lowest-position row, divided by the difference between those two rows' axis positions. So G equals -0.002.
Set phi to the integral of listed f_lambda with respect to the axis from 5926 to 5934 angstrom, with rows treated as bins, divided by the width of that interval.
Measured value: 0.687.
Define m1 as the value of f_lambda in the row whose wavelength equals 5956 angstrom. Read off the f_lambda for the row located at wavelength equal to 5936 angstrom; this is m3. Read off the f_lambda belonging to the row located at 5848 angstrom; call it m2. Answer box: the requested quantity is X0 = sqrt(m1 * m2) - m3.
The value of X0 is -0.016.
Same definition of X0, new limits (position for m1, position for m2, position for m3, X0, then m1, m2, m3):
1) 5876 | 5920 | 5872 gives -0.004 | 0.6814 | 0.6721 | 0.6803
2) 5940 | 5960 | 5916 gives -0.010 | 0.6742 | 0.681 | 0.6876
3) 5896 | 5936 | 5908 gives -0.047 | 0.5164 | 0.6782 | 0.6392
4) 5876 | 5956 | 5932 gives -0.023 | 0.6814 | 0.6439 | 0.6854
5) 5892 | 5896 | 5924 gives -0.156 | 0.4977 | 0.5164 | 0.6634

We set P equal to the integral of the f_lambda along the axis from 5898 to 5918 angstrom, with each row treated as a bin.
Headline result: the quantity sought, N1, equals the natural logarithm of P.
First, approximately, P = 12.9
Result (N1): 2.56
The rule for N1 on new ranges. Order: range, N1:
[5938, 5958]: 2.57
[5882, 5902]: 2.41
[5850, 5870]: 2.56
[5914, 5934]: 2.61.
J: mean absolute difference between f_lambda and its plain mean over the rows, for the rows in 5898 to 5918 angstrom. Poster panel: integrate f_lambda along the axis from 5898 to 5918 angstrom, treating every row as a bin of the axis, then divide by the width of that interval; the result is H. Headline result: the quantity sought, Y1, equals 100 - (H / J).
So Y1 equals 75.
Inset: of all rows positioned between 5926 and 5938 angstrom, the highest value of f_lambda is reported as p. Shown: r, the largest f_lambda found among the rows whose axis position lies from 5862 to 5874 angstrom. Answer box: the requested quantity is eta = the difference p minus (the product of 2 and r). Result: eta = -0.67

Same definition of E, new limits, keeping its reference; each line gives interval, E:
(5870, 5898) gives 0.93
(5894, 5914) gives 0.92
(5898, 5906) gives 0.93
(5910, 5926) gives 1.00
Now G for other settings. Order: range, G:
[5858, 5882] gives 0.001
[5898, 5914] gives 0.005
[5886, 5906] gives 0.005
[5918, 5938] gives 0.000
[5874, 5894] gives -0.011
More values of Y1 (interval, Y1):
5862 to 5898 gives 90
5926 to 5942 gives -27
